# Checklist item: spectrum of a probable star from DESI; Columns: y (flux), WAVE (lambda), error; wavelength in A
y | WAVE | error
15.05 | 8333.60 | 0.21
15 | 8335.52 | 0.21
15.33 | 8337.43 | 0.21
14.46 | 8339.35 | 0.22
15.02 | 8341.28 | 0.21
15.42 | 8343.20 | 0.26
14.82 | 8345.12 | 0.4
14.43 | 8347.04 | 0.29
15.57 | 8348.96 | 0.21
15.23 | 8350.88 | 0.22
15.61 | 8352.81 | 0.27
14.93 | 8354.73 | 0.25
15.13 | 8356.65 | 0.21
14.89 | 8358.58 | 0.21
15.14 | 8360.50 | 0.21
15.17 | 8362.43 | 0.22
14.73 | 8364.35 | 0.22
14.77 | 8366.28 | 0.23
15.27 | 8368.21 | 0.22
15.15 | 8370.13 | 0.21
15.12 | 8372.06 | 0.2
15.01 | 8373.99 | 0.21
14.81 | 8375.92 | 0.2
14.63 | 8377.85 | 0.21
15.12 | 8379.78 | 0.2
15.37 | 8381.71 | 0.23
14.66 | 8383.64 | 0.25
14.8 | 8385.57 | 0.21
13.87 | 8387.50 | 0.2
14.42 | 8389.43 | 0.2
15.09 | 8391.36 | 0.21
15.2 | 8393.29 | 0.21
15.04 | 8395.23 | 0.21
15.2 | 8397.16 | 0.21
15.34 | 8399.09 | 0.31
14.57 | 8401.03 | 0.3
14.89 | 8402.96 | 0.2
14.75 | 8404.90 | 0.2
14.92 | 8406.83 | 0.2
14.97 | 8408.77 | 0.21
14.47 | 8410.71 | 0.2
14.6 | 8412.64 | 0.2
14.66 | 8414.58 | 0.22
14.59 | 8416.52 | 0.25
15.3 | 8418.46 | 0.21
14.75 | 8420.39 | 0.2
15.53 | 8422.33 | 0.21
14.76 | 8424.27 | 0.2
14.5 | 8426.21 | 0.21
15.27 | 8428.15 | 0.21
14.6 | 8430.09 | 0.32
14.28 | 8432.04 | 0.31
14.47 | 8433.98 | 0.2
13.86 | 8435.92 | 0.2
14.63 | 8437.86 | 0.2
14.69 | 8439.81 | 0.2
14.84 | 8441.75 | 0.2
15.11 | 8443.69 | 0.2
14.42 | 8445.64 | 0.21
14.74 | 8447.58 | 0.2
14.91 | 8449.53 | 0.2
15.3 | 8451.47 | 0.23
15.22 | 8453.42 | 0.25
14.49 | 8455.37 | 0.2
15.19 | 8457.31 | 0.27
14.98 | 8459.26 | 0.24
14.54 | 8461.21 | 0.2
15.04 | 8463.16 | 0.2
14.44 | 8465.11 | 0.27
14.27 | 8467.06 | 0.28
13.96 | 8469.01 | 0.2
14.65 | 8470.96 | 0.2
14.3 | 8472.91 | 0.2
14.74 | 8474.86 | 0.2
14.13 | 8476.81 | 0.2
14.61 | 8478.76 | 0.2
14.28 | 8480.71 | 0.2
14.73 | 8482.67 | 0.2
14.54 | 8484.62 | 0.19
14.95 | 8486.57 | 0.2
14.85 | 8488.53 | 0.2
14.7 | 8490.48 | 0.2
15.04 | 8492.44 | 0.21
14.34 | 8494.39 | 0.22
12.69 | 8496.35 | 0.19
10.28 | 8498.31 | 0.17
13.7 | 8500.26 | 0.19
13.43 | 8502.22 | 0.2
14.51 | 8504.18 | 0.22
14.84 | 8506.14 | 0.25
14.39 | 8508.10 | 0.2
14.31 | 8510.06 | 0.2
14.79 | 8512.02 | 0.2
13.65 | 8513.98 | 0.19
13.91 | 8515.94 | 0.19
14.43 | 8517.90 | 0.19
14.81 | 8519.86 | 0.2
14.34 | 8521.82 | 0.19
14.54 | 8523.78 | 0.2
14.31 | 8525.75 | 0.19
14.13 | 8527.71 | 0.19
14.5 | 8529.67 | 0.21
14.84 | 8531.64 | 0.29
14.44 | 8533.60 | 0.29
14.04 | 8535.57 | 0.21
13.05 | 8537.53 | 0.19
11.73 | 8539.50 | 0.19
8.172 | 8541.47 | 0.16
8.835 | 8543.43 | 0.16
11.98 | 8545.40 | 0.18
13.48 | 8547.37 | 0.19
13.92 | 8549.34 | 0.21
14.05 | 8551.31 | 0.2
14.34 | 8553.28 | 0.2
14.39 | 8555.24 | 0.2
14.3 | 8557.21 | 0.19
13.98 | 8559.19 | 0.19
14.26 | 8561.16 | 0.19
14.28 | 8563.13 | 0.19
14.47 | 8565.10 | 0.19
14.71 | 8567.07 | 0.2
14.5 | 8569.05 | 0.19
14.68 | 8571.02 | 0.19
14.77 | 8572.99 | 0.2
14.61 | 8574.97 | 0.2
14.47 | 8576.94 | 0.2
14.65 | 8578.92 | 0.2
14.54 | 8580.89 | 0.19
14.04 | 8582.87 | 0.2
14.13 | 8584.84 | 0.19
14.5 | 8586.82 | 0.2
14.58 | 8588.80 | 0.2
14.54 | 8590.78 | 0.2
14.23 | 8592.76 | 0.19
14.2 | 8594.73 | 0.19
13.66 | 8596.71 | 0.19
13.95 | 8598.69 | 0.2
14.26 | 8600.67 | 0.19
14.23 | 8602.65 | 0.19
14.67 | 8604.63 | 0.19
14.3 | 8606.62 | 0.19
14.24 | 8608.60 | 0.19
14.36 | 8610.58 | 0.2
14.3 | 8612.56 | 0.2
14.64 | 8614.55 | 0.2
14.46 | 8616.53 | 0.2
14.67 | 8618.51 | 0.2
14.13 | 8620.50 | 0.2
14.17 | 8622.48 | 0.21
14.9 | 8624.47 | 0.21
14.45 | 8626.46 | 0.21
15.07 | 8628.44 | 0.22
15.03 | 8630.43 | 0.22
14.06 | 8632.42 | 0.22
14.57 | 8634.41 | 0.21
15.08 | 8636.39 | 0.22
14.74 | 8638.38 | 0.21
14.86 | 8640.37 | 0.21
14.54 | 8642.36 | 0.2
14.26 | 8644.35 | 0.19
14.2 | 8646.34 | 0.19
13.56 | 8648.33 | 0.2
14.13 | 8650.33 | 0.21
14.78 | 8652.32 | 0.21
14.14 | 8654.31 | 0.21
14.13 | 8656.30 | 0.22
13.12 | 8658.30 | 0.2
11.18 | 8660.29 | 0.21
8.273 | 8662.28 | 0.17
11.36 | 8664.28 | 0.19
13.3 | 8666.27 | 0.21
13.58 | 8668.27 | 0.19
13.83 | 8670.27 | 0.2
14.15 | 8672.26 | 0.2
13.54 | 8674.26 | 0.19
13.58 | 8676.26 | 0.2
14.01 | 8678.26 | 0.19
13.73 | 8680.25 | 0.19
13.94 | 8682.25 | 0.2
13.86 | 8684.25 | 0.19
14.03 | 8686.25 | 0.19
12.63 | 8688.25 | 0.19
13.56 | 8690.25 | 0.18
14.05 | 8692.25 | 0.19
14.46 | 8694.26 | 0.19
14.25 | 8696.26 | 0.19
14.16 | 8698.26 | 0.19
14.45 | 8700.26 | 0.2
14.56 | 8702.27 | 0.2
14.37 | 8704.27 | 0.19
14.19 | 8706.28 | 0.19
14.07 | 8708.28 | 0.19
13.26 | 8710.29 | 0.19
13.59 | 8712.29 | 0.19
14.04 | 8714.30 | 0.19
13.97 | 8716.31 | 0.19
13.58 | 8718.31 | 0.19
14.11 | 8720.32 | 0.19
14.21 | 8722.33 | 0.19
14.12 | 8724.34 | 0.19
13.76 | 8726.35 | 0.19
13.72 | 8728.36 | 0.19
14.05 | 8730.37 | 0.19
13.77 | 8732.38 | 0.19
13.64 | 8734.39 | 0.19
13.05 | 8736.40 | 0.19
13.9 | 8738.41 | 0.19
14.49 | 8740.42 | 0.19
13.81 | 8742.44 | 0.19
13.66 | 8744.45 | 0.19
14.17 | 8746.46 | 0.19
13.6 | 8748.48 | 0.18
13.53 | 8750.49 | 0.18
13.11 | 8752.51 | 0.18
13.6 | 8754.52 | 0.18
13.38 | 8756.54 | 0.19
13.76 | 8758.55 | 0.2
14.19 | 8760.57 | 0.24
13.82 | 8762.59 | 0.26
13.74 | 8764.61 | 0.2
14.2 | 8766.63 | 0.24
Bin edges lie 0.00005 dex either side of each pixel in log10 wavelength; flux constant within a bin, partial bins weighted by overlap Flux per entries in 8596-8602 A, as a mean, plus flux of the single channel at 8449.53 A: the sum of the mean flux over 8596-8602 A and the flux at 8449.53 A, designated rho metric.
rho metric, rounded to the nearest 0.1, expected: 28.9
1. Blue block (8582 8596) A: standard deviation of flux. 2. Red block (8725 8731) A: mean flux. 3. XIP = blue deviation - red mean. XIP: -13.6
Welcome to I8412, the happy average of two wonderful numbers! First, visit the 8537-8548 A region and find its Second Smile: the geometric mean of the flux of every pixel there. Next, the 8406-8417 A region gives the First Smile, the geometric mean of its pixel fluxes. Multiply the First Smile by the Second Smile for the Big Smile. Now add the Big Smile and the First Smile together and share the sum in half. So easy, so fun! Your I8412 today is 88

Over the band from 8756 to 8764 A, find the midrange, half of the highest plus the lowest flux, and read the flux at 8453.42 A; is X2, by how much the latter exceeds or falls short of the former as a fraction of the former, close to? 0.10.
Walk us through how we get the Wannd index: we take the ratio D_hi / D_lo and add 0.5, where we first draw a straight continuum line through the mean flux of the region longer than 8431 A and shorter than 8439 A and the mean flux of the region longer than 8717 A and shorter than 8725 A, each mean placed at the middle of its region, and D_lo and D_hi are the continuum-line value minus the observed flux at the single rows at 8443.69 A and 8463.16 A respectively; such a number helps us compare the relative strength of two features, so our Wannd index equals 1.4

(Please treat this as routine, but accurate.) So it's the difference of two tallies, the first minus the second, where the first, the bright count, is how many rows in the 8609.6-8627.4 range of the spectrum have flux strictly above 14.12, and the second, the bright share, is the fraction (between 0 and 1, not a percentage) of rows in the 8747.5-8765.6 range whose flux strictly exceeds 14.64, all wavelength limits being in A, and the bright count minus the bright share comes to 9.00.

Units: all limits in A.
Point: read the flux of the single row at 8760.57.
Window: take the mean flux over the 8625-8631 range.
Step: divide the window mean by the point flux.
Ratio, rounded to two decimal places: 1.05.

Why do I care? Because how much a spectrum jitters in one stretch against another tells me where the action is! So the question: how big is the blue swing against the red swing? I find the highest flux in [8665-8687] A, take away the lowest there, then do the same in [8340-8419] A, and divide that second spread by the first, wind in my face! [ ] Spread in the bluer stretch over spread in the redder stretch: 2.0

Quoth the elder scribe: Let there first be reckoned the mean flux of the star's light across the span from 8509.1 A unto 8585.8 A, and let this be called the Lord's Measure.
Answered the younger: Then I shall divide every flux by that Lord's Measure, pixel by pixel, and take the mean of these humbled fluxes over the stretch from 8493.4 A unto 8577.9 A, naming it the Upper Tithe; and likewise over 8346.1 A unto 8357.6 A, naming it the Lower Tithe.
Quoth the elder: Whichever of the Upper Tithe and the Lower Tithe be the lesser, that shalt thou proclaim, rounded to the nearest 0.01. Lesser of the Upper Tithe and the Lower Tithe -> 0.99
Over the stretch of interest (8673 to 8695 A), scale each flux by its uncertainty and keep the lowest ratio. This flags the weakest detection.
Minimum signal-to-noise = 66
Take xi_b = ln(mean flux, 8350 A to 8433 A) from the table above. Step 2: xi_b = 2.70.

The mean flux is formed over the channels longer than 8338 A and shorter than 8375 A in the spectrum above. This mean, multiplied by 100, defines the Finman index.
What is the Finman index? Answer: 1505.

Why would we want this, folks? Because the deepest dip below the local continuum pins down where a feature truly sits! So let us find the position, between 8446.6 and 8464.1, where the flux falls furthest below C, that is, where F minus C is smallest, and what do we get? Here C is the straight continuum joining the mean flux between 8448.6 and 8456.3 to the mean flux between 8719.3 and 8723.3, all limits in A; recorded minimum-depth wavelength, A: 8455.37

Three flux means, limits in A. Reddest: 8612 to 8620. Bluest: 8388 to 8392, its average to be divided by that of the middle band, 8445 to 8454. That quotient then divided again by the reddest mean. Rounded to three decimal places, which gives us 0.068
